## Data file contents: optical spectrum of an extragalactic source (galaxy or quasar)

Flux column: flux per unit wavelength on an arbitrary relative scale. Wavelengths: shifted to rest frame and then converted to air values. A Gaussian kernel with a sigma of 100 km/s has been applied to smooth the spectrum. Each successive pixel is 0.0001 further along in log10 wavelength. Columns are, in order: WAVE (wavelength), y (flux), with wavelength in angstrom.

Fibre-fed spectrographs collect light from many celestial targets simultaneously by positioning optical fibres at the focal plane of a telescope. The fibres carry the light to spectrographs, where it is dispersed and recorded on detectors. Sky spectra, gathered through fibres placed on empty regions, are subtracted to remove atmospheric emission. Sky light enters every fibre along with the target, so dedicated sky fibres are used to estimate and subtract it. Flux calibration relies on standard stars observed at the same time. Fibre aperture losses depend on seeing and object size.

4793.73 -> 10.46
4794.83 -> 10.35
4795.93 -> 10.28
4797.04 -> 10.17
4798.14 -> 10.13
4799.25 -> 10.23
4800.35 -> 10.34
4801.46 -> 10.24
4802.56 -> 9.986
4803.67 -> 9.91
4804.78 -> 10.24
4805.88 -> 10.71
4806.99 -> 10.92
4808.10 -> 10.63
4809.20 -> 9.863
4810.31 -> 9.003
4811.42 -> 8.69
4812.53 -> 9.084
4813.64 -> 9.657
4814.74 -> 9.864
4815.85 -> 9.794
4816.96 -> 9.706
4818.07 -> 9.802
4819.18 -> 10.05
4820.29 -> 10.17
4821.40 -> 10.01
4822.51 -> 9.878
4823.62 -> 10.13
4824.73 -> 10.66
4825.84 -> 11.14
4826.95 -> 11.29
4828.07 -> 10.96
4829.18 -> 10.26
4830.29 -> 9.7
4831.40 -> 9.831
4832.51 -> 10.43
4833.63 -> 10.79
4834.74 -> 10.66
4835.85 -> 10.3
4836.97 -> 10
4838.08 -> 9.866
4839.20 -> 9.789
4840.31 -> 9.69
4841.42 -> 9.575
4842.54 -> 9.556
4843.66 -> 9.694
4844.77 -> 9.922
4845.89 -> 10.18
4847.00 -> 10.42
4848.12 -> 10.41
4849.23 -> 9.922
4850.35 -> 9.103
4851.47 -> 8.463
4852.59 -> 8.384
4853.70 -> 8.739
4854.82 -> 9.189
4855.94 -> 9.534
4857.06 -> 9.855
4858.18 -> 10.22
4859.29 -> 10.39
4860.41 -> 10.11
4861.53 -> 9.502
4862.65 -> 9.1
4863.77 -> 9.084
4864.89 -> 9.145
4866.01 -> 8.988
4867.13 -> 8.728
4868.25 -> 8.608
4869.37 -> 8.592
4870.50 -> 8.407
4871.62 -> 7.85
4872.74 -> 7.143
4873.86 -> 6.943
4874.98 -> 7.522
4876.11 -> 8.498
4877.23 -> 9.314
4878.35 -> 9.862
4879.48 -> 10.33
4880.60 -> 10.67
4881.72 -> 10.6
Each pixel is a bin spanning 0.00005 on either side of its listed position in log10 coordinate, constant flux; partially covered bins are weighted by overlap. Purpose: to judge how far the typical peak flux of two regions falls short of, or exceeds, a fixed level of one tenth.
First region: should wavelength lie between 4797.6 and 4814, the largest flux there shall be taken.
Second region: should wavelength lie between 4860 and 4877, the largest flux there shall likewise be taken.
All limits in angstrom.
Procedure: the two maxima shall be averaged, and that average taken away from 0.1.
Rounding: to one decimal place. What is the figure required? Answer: -10.4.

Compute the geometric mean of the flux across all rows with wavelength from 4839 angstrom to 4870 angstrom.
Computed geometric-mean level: 9.4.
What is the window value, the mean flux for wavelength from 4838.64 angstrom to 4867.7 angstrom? 9.5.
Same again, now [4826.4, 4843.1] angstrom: 10.2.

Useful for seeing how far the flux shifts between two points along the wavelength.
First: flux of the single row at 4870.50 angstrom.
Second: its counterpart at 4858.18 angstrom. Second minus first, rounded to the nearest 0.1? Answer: 1.8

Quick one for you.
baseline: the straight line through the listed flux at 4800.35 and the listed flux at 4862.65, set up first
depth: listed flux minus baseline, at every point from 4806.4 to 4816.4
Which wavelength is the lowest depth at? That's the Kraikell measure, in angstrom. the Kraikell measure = 4811.42 angstrom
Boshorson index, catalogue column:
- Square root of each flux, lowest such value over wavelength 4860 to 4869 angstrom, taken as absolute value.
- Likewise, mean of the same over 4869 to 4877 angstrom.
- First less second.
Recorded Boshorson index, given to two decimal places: 0.13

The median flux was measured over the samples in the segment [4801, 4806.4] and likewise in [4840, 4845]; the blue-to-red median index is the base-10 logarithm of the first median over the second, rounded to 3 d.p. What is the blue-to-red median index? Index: 0.024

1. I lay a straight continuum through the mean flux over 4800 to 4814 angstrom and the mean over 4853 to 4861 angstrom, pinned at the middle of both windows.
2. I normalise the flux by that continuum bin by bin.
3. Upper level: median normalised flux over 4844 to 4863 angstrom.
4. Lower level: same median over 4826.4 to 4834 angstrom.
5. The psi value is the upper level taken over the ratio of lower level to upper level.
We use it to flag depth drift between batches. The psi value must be 0.97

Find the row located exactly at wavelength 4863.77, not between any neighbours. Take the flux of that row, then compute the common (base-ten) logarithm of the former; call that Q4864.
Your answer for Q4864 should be 0.96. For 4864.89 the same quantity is 0.96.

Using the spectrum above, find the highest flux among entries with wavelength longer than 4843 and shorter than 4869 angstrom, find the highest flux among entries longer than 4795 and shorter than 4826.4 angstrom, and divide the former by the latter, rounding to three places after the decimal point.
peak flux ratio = 0.935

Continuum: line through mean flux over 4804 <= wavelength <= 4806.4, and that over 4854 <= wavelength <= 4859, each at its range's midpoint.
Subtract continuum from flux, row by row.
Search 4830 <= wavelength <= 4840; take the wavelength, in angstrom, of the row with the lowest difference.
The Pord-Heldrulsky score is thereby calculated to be 4830.29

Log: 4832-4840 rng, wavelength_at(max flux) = 4833.63 angstrom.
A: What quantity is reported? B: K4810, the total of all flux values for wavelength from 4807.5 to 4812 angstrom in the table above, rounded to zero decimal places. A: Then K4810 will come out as 38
